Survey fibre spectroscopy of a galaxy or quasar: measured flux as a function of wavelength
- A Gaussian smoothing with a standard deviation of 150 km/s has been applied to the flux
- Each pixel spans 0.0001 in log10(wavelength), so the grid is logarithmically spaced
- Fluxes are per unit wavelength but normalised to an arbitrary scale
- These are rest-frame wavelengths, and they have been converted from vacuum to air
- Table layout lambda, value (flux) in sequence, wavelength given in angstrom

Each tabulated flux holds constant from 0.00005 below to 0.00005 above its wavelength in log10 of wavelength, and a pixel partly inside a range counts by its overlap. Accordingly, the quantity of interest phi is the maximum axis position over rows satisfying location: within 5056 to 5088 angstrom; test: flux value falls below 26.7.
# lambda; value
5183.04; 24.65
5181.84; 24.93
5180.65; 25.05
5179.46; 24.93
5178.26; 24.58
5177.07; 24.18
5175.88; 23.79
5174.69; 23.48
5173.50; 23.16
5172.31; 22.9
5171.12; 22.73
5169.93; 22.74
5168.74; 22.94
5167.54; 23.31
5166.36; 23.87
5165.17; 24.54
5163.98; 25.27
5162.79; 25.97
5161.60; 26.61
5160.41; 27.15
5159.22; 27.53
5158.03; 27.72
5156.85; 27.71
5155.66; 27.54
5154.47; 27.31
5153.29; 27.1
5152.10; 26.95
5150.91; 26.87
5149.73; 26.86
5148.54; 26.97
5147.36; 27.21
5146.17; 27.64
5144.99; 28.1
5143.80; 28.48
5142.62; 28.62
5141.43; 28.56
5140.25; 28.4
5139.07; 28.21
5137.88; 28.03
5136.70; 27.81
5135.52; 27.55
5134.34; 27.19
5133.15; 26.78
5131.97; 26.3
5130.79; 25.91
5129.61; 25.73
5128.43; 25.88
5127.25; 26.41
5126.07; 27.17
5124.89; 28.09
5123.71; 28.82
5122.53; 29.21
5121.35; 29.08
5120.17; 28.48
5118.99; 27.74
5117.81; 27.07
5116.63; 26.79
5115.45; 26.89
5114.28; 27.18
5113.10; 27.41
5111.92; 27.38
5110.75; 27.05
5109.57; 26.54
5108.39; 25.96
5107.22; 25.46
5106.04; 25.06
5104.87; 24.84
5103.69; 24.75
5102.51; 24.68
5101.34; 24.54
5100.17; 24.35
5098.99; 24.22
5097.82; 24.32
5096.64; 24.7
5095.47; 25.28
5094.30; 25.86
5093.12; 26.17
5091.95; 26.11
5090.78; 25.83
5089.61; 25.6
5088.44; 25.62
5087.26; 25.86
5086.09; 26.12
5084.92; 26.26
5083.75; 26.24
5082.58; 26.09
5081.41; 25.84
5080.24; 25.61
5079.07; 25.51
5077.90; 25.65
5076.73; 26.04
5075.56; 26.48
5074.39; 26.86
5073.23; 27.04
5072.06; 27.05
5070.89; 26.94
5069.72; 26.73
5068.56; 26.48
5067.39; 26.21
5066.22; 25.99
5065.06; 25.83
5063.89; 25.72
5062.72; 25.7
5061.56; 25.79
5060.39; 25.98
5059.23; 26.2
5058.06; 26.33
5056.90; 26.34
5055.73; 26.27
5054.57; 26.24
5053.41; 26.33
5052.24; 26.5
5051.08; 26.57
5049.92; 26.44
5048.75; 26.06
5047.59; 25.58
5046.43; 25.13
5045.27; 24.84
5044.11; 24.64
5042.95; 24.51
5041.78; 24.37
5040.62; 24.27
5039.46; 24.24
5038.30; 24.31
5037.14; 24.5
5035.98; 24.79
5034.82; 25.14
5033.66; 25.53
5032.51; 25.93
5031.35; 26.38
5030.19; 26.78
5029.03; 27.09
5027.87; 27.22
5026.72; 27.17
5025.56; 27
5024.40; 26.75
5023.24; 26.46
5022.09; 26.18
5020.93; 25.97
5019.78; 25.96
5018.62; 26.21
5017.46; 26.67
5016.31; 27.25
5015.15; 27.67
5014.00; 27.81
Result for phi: 5087.26 angstrom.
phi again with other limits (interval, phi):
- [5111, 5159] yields 5131.97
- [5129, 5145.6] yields 5131.97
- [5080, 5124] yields 5109.57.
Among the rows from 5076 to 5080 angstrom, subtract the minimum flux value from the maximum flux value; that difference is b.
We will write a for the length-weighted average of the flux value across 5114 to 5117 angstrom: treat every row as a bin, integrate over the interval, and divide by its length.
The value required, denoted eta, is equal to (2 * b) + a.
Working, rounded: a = 27.0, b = 0.53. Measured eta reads 28.1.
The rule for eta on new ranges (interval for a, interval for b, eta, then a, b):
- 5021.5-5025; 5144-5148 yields 28.2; 26.4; 0.89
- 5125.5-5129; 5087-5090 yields 27.0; 26.5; 0.26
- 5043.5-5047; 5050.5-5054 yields 25.4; 24.9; 0.24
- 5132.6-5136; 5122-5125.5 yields 29.4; 27.1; 1.12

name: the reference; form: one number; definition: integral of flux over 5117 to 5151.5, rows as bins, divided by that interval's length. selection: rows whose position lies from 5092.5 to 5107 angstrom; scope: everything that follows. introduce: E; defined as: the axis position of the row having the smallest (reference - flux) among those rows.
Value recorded 5093.12 angstrom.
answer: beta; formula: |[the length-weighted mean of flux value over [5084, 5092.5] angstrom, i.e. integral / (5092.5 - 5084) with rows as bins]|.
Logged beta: 25.9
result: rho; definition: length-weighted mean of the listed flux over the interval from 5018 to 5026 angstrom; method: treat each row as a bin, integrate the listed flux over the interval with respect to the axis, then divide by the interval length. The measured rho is 26.3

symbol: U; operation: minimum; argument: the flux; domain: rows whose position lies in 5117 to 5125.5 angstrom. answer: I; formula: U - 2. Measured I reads 25.1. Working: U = 27.07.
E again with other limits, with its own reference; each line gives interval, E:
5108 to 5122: 5121.35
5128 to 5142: 5141.43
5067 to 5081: 5072.06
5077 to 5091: 5084.92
